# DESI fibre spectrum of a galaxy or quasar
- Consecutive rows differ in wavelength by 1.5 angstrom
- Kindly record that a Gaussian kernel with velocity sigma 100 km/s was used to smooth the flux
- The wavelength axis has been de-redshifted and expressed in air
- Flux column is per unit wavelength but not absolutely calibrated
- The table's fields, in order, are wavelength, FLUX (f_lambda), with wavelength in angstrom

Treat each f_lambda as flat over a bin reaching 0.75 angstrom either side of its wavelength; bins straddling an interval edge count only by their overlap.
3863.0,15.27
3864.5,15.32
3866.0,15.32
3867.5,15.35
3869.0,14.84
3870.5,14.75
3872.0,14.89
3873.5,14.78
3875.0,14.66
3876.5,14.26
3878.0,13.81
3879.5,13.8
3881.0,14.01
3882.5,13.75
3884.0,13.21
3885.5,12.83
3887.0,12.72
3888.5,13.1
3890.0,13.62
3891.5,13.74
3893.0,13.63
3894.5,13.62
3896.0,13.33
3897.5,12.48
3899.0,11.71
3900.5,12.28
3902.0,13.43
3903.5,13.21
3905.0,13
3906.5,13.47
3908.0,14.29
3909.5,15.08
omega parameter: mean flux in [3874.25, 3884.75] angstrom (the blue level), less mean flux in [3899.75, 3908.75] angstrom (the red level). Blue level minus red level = 0.6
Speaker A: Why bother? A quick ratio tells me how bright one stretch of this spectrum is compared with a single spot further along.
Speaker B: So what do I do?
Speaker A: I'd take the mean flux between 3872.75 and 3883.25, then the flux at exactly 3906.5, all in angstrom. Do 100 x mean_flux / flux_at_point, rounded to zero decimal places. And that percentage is 105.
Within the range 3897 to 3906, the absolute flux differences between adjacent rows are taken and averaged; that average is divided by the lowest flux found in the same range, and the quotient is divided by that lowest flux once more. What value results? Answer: 0.0043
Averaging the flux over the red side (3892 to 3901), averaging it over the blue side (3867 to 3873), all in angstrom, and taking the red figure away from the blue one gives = 2.1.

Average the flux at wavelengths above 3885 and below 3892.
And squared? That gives 174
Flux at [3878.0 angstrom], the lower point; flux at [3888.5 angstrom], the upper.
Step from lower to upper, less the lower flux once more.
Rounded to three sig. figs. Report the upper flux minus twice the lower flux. -14.5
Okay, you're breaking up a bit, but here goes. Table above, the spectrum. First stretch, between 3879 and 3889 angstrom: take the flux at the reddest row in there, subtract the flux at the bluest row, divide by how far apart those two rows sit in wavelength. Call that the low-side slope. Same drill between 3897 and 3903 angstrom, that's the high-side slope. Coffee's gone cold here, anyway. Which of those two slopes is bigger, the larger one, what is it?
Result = 0.21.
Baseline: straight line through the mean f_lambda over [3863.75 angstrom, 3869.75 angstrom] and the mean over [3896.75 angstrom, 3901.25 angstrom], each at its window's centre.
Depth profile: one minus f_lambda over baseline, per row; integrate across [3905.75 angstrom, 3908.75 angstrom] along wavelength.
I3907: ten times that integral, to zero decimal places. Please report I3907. -7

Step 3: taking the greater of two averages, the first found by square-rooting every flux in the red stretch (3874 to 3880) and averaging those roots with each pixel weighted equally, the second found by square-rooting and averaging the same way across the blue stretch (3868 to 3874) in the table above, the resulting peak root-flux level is 3.85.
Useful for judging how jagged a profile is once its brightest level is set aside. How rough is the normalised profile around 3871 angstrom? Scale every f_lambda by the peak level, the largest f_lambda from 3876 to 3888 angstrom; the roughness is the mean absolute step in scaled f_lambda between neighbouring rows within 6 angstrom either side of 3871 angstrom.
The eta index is 0.014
